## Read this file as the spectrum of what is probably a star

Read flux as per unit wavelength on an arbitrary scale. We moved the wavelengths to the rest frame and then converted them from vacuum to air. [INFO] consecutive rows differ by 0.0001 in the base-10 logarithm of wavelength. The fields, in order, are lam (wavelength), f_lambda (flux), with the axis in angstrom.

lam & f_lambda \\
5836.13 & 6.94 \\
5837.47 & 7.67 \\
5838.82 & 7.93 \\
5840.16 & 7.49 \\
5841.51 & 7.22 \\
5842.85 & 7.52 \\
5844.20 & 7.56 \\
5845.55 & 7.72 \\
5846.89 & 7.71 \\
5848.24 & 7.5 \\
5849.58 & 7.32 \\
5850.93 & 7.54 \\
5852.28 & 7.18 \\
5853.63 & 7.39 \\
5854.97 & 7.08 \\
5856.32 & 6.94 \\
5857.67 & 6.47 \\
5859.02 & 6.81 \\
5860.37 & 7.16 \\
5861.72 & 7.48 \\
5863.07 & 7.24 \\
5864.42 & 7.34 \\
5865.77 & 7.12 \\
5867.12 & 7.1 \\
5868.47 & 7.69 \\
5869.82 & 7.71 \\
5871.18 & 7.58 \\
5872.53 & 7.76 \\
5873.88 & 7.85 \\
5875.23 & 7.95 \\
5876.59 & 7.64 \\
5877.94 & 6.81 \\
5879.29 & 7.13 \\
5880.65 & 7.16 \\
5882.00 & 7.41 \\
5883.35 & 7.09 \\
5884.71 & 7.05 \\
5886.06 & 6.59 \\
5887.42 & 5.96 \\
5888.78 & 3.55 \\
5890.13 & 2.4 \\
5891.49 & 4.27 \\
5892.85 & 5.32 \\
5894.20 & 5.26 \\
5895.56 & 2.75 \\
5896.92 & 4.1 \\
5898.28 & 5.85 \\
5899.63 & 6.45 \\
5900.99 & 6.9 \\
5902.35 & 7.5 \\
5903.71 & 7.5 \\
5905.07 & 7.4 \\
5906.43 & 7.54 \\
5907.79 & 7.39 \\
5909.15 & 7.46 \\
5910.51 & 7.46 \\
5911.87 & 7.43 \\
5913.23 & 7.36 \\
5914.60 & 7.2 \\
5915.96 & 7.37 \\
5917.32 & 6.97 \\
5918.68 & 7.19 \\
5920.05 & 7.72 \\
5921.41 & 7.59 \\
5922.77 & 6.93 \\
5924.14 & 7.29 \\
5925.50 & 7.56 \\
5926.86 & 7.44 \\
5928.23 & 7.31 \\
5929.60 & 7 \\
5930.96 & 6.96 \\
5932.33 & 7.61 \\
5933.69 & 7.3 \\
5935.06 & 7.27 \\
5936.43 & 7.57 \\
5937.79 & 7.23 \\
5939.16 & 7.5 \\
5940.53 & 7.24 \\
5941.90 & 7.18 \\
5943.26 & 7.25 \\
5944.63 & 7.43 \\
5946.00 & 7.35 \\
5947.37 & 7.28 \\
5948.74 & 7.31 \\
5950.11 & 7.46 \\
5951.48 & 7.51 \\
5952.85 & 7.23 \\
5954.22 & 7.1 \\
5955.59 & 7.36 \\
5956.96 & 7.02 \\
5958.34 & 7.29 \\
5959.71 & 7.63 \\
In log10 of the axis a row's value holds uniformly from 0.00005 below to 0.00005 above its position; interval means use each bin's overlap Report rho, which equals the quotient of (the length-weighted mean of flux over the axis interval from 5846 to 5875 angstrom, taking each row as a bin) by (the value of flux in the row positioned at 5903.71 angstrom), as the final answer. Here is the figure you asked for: 0.98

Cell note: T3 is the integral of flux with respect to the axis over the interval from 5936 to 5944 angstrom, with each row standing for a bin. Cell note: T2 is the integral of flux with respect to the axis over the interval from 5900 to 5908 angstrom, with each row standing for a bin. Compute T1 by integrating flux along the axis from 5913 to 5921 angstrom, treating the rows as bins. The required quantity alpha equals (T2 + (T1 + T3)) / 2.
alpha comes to 87.9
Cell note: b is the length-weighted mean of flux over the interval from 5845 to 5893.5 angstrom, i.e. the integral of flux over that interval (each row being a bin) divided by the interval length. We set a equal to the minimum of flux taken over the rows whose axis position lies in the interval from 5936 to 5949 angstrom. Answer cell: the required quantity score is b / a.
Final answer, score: 1.0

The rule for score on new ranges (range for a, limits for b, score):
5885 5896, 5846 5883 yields 3.1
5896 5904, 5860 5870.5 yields 1.8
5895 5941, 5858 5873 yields 2.7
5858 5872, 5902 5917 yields 1.1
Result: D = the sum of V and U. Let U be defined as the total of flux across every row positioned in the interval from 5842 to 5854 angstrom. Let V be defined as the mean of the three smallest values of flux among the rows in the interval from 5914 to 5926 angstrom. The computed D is 74.5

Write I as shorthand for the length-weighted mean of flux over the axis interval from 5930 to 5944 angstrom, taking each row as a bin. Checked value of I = 7.31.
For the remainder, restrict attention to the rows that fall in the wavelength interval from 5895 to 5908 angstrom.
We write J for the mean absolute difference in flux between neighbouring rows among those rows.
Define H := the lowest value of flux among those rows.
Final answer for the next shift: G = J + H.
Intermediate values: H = 2.75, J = 0.6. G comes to 3.32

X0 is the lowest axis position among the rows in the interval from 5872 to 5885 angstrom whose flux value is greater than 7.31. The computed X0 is 5872.53 angstrom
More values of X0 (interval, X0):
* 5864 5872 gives 5864.42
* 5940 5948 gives 5944.63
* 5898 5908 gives 5902.35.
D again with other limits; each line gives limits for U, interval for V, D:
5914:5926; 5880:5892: 69.2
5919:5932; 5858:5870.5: 72.8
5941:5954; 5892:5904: 70.0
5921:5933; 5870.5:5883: 72.7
